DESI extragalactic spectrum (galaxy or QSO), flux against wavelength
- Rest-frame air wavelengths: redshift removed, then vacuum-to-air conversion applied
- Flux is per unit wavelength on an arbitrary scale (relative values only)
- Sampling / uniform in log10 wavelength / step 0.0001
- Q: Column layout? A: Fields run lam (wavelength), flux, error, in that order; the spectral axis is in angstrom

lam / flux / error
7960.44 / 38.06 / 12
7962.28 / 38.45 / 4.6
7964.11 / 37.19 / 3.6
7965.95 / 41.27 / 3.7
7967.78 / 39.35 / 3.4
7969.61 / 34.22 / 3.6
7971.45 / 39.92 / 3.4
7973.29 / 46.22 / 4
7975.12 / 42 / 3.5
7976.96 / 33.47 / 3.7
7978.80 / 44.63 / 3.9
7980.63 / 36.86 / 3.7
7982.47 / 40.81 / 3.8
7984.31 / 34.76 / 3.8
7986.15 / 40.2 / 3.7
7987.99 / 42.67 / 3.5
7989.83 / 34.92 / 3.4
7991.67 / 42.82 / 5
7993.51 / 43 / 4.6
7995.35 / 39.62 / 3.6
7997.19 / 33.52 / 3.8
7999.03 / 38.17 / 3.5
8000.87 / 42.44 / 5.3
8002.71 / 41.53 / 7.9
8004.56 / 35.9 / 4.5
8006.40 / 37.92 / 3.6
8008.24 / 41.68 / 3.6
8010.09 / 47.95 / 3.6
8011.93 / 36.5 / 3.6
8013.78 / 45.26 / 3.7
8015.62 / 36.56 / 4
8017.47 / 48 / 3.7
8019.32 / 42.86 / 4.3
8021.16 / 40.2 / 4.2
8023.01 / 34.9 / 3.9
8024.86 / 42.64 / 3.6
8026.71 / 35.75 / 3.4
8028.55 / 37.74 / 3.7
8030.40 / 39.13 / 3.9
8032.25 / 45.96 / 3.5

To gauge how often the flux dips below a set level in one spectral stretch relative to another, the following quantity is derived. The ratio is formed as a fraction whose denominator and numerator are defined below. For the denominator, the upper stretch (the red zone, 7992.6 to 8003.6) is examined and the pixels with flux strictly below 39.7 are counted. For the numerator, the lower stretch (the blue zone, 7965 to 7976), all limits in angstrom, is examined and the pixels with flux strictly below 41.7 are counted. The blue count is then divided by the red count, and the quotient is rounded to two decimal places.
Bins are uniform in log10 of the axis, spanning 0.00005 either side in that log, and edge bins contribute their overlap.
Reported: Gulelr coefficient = 1.33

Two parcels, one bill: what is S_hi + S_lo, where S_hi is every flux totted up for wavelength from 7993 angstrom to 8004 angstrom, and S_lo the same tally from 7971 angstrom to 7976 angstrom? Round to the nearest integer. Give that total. 366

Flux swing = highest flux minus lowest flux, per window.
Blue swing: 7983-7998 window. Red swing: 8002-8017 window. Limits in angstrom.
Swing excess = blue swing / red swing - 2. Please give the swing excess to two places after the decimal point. -1.21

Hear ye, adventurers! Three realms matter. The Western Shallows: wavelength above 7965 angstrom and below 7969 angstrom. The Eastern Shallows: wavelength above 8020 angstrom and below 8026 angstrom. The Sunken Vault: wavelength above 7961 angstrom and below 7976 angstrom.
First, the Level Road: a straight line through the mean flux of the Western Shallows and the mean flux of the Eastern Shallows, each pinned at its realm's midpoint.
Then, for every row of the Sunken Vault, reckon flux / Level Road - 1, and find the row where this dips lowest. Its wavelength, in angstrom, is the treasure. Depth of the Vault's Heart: 7969.61 angstrom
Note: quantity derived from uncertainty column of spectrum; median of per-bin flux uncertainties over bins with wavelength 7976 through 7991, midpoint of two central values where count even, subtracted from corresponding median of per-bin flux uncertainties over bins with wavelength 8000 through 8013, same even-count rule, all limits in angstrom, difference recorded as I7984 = -0.10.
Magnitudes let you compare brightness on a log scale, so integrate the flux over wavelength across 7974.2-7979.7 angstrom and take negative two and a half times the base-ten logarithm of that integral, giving -5.86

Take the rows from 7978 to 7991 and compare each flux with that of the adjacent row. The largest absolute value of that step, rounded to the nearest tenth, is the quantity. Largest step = 7.8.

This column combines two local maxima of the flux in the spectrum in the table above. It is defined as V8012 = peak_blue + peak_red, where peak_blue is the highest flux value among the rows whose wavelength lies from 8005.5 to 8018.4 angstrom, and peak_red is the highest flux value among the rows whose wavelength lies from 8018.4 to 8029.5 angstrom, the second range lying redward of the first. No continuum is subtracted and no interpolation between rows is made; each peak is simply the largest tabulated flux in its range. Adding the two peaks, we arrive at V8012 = 90.9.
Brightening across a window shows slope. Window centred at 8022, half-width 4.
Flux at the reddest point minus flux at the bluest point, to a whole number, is 0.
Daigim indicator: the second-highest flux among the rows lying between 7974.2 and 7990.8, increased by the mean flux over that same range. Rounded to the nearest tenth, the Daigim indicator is 81.6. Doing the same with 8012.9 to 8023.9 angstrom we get 86.6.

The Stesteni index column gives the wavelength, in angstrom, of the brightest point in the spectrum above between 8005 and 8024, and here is 8017.47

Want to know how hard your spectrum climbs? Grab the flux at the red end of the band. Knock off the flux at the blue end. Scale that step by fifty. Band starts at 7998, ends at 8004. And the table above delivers 168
